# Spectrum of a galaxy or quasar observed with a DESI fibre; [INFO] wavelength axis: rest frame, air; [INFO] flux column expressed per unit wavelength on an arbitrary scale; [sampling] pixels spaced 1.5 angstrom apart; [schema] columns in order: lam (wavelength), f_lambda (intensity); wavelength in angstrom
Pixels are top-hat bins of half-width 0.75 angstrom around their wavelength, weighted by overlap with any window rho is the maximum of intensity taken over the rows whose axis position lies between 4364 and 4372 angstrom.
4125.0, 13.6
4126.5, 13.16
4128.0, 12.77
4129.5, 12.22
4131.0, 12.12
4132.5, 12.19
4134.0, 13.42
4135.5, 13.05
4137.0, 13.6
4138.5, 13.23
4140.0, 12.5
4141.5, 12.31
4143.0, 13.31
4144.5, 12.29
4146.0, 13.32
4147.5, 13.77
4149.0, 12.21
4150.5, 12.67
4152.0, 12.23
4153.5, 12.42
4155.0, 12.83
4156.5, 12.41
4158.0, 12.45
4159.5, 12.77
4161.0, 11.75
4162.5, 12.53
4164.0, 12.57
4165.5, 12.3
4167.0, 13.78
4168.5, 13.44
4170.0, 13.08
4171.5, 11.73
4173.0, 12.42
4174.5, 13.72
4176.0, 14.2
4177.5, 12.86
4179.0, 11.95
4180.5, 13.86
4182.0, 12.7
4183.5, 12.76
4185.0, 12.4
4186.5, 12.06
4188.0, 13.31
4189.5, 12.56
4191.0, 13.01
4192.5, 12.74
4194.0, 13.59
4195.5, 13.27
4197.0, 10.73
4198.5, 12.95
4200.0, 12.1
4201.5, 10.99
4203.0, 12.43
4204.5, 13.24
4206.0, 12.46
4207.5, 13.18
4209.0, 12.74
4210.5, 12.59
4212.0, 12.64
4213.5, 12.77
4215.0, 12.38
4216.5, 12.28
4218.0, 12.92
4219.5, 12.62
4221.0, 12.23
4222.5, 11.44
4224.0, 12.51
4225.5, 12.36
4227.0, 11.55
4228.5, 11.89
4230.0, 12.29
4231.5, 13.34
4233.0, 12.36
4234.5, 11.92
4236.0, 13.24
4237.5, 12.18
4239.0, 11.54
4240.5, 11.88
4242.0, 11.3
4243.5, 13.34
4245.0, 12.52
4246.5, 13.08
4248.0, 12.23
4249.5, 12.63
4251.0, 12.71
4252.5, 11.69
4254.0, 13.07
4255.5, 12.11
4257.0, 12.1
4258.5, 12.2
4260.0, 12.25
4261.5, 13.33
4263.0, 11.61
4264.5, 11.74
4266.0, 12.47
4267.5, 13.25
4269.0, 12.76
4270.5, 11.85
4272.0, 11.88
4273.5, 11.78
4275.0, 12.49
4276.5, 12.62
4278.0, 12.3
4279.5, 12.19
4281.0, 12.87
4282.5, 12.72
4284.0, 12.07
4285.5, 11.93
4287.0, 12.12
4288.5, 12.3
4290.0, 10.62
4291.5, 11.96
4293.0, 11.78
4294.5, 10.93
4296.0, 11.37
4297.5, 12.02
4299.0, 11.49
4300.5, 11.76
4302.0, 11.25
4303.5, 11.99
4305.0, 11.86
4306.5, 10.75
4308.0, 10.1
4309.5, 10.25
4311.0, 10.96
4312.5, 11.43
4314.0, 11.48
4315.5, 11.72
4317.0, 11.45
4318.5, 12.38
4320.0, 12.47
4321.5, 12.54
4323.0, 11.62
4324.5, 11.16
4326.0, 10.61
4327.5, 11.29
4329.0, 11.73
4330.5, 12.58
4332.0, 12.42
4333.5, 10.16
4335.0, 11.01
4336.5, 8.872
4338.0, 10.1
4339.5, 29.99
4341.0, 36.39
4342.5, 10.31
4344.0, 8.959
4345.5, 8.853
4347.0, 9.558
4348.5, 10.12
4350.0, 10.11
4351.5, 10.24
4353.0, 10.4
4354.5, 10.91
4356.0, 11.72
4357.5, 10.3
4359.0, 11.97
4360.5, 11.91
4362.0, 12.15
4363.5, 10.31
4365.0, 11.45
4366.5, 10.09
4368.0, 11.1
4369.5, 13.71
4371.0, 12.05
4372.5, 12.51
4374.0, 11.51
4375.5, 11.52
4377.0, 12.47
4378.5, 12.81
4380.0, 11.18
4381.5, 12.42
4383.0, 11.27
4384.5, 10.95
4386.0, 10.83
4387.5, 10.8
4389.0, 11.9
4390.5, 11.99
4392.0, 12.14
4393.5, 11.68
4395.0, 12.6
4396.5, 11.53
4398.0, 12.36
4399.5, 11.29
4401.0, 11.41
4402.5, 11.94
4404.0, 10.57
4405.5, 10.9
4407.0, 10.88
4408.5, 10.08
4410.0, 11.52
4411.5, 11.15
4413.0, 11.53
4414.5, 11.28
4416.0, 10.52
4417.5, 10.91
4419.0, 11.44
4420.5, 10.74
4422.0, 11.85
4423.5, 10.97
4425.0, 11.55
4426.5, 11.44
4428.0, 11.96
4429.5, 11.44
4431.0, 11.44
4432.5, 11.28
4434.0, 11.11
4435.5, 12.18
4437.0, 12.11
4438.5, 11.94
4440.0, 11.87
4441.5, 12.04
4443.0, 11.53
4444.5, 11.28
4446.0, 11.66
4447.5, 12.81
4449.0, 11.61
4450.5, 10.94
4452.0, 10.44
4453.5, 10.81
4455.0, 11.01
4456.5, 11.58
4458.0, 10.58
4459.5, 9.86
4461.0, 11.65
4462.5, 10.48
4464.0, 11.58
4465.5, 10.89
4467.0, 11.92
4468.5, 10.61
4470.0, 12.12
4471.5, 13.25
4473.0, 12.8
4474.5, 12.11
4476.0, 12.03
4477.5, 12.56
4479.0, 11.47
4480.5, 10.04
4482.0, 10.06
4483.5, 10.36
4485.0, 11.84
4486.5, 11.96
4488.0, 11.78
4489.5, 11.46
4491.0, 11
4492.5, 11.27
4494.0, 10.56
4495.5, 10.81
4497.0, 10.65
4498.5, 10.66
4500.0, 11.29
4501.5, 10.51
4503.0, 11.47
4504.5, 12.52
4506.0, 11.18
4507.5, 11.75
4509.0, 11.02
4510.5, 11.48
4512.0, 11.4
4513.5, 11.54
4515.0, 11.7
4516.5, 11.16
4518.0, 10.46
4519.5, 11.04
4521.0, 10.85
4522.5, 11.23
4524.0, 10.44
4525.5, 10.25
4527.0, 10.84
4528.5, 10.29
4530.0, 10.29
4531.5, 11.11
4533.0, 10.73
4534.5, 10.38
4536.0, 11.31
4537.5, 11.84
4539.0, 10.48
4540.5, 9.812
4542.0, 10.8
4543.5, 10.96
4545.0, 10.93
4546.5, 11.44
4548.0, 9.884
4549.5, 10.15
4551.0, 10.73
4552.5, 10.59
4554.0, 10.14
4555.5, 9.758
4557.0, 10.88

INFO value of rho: 13.71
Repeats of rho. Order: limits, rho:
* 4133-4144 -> 13.6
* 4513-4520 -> 11.7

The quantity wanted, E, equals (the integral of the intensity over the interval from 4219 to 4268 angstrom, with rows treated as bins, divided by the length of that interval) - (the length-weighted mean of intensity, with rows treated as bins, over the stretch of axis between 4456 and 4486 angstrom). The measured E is 0.9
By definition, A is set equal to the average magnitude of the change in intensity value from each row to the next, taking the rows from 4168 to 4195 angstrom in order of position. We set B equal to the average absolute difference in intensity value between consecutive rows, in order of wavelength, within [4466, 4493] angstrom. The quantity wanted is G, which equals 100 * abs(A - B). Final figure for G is 14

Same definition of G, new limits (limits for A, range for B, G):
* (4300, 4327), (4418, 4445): 6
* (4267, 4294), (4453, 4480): 42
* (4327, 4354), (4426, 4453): 328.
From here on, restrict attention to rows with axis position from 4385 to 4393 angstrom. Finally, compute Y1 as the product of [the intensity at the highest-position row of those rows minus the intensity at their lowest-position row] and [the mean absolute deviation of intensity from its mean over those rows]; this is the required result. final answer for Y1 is 0.75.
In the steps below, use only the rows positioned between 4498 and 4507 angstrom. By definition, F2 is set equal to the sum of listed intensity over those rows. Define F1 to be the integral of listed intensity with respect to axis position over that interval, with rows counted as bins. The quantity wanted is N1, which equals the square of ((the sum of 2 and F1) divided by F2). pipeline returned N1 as 2.35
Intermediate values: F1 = 102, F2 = 67.6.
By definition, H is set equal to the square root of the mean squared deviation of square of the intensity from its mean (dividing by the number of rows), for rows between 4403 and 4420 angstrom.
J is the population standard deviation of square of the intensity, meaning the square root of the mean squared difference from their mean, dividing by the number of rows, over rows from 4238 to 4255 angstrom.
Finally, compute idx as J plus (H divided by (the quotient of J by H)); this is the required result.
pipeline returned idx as 22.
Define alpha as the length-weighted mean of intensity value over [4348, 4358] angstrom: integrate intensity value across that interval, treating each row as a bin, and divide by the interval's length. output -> 10.6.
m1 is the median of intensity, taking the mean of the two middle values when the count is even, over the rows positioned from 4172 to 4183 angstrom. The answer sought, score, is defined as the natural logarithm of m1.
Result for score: 2.55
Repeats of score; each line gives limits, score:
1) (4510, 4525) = 2.42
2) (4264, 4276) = 2.50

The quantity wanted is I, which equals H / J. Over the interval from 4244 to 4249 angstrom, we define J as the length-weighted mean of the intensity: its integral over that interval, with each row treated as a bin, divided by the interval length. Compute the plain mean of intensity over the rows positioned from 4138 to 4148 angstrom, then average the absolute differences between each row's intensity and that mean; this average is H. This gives 0.040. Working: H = 0.51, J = 12.6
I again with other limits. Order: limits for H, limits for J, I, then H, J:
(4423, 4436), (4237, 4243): 0.023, 0.27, 11.8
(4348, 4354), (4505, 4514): 0.009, 0.10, 11.4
